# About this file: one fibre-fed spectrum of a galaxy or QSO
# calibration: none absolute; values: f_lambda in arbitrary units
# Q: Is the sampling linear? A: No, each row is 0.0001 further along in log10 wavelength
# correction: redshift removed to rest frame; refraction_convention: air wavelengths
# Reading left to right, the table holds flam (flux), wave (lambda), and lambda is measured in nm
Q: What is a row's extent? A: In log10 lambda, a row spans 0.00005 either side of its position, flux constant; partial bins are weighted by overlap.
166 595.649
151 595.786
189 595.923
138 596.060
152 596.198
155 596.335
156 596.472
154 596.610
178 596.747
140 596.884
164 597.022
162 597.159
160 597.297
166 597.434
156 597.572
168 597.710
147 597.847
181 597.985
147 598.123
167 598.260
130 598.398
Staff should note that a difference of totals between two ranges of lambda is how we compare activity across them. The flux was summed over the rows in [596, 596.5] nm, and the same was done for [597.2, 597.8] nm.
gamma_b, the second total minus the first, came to 49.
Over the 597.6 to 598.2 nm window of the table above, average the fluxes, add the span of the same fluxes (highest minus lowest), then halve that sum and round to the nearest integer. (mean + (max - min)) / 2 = 97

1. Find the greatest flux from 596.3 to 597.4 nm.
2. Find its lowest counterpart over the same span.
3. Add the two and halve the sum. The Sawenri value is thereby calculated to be 159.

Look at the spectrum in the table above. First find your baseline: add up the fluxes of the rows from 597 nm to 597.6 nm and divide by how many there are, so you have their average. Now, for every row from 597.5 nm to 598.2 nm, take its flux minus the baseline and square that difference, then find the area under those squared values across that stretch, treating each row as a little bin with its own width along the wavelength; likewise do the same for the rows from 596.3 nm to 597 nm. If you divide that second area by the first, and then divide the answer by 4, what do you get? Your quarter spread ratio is 0.25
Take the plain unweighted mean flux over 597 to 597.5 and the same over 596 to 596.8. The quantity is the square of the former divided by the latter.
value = 171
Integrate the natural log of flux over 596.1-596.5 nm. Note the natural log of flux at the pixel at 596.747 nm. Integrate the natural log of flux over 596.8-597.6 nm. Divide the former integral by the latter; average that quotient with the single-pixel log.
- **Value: 2.8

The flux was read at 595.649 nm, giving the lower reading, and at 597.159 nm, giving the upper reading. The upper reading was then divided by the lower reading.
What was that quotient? 1.0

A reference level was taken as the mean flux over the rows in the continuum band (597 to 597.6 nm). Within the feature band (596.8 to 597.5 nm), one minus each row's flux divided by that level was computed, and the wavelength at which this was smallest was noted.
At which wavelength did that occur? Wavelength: 597.434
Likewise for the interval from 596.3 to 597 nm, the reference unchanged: 596.747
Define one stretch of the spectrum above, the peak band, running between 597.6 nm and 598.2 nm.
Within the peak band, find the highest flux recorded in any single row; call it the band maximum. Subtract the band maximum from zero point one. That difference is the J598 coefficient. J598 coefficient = -181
